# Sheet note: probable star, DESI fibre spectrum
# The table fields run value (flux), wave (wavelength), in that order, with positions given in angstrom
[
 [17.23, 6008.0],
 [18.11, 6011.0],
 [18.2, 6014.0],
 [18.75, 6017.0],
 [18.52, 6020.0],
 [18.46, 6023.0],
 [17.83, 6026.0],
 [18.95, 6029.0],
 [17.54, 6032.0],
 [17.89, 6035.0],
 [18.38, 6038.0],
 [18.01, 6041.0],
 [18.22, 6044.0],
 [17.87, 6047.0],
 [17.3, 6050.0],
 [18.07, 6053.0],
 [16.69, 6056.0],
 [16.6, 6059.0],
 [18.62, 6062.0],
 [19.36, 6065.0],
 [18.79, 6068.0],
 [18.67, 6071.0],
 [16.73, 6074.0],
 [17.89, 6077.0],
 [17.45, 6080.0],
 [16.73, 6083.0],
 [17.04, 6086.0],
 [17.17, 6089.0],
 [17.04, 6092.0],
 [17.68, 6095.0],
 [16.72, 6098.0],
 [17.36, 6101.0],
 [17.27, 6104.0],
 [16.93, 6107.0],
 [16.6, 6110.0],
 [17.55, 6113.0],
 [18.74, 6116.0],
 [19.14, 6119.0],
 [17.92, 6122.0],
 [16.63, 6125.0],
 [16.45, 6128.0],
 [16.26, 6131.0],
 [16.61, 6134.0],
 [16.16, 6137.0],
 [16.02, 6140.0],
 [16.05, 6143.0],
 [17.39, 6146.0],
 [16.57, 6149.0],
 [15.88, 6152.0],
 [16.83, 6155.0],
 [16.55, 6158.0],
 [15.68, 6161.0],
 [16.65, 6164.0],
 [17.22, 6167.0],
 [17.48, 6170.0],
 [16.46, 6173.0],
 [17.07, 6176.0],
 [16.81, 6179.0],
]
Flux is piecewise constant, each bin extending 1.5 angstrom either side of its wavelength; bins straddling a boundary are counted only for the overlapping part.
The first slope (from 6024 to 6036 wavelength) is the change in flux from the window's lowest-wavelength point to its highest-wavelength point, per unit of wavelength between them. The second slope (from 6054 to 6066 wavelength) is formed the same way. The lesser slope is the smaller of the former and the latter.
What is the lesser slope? 0.01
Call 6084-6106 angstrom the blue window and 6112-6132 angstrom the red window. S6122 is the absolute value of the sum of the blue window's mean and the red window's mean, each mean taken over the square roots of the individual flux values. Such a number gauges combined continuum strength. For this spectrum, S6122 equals 8.33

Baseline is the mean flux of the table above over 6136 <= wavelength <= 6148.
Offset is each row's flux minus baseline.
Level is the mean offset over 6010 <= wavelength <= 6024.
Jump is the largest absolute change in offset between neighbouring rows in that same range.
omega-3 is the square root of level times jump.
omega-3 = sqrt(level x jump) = 1.05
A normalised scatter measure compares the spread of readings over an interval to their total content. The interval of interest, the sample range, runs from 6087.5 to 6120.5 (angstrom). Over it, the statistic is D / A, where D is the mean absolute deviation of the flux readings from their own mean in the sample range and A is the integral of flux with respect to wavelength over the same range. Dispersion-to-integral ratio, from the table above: 0.0010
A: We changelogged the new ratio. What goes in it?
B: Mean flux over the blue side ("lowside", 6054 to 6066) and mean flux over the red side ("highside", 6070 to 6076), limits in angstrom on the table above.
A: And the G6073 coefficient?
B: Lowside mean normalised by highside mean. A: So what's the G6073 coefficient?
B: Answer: 1.01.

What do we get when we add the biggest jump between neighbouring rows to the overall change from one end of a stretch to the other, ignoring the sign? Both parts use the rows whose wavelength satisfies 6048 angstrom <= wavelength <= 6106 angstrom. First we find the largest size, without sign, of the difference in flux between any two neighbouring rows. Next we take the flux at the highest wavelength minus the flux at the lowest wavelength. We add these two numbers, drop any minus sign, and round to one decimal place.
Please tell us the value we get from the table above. 2.0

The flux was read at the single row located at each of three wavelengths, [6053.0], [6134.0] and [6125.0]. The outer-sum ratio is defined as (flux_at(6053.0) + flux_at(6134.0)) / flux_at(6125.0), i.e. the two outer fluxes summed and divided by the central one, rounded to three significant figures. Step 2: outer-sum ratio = 2.09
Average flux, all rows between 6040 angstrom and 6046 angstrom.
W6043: 18.1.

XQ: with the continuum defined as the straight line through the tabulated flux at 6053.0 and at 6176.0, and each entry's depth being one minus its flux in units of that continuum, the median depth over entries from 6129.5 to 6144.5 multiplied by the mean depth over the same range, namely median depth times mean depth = 0.0047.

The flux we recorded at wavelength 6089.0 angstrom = 17.17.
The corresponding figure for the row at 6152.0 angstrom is 15.88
